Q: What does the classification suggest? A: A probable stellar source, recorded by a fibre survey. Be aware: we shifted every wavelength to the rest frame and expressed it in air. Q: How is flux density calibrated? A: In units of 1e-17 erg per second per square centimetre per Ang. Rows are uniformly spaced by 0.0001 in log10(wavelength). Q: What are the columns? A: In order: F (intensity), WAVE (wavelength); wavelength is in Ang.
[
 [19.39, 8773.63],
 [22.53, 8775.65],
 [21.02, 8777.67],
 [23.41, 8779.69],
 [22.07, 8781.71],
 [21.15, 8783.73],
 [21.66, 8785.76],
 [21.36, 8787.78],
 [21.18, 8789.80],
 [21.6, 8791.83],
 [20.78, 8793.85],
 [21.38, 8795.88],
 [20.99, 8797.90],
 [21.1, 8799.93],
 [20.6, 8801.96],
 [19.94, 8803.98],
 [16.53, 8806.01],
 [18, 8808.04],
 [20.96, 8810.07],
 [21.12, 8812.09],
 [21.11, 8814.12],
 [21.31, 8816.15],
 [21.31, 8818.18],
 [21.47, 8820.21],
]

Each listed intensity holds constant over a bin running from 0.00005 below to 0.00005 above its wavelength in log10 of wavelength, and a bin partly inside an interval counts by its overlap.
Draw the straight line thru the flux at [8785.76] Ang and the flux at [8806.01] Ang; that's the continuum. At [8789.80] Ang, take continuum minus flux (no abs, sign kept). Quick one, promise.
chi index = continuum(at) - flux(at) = -0.5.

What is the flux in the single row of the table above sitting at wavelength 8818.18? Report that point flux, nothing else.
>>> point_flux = 21.31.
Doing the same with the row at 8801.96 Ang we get 20.6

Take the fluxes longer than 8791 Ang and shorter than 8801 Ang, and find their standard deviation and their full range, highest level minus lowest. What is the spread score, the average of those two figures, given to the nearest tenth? 0.6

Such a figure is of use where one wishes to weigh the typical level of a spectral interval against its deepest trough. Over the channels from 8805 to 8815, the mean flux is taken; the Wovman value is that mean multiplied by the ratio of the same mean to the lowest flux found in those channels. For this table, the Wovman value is 23.1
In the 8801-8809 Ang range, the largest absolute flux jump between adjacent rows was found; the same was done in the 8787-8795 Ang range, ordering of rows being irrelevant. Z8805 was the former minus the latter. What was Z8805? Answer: 2.6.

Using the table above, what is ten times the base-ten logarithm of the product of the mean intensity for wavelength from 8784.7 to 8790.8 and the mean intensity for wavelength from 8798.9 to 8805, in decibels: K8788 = 26.4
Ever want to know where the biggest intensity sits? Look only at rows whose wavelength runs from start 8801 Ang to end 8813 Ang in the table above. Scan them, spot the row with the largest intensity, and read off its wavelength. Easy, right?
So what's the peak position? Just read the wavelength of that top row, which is 8812.09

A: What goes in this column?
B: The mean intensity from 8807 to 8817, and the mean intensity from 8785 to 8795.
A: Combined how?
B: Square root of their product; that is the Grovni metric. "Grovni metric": 20.9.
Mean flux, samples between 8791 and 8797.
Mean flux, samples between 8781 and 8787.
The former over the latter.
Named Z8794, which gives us 0.98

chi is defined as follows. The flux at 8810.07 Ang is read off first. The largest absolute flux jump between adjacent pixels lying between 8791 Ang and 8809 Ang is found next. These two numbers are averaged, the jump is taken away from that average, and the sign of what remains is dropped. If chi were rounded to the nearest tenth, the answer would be 8.8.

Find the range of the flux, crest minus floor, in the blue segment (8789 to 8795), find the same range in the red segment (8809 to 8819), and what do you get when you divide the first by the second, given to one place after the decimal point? 2.3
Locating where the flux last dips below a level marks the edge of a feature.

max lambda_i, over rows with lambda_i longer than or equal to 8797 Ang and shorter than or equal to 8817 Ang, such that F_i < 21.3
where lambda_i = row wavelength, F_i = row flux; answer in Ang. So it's 8814.12 Ang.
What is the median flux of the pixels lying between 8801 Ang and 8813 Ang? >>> 20.3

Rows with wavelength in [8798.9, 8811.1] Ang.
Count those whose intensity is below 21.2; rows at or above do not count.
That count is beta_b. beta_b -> 6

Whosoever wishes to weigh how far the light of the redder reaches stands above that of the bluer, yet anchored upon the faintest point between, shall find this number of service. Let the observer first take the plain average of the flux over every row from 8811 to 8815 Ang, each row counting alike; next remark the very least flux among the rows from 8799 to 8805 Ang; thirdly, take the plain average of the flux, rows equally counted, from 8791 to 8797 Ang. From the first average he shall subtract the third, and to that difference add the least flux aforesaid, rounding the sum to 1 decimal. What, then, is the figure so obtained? 19.8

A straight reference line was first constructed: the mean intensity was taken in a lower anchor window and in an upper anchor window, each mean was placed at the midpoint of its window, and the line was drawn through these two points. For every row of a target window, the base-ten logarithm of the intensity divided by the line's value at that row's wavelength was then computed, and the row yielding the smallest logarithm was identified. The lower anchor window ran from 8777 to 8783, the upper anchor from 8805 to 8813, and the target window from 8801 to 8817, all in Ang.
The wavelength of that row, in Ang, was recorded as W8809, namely 8806.01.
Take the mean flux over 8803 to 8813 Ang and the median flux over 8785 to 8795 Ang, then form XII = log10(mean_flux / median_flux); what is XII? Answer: -0.044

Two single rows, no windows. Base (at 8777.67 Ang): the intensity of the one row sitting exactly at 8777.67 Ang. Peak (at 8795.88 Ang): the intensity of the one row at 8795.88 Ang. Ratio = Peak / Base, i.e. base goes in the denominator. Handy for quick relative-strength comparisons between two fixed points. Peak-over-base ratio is 1.02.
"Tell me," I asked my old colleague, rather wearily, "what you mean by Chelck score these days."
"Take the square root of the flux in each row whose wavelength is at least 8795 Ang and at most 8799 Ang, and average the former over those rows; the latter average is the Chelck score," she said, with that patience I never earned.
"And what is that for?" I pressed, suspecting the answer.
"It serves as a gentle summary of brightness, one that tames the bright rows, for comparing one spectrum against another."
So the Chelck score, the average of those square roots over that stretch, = 4.60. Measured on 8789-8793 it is 4.62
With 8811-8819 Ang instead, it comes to 4.61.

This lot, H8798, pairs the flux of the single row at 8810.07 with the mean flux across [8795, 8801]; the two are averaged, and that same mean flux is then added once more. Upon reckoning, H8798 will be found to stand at 42.2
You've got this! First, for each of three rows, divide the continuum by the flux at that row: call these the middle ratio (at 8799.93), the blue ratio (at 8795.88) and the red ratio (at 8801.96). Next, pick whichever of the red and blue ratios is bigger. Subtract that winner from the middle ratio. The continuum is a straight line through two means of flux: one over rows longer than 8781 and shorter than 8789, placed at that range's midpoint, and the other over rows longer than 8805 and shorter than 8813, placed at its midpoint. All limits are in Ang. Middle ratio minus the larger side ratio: -0.01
